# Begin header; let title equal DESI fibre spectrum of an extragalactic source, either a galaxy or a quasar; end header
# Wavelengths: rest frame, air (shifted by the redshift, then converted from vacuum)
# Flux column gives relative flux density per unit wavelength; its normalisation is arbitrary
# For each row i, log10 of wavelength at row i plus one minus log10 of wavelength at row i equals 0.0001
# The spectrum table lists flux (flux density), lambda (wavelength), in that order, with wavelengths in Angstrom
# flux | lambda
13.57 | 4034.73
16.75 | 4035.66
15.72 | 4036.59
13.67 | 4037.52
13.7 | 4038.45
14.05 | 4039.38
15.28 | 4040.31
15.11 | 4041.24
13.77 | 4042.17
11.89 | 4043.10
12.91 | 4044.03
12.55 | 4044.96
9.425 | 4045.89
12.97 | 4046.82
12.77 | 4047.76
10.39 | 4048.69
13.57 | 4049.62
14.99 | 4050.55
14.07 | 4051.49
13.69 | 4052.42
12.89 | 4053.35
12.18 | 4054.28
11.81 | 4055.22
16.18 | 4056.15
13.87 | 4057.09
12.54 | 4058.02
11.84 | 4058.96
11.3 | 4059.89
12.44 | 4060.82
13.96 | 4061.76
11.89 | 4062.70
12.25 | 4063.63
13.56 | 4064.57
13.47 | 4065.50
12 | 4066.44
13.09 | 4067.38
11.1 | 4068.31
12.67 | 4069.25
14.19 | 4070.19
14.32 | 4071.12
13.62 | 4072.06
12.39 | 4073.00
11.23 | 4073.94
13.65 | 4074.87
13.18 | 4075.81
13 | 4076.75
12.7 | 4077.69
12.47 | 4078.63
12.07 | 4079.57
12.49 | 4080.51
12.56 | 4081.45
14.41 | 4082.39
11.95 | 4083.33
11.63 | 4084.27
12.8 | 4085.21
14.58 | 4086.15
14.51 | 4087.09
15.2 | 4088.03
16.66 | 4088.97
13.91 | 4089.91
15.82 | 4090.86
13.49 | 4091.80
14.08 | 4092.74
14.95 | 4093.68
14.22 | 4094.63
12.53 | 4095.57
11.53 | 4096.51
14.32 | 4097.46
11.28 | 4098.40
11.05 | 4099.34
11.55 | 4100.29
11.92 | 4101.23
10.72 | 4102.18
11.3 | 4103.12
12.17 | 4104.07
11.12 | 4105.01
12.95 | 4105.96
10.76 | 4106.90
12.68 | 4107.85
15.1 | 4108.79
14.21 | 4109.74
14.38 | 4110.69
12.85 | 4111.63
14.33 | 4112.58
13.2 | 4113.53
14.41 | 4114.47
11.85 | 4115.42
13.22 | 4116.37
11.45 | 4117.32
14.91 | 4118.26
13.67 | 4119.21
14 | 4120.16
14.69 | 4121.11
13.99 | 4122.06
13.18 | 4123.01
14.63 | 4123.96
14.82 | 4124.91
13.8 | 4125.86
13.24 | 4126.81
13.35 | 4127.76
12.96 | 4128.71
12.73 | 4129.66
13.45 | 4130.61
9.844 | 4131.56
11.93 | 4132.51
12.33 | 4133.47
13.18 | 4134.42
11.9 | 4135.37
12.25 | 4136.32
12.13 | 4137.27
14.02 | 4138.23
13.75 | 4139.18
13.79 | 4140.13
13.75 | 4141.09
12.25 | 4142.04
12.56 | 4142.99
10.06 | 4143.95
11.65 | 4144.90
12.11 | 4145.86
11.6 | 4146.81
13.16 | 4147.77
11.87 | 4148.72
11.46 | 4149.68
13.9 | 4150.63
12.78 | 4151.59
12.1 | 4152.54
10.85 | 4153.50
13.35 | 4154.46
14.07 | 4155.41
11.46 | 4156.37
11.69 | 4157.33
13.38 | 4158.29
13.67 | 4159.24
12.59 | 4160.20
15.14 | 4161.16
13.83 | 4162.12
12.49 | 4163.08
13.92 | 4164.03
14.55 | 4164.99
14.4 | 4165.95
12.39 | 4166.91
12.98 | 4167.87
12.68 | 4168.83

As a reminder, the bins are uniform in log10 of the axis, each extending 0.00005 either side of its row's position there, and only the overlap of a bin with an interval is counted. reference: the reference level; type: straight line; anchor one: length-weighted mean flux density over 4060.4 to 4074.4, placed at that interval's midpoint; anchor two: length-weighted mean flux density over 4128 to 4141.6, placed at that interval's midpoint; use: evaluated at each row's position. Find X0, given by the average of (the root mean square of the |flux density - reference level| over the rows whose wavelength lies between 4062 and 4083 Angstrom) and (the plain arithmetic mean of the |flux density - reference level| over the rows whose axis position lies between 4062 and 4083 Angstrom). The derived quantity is 0.82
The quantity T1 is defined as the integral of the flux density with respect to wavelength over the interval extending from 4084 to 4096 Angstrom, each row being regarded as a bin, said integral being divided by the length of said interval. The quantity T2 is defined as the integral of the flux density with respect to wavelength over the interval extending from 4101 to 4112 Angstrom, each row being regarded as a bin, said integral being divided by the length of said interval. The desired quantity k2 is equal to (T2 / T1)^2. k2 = 0.77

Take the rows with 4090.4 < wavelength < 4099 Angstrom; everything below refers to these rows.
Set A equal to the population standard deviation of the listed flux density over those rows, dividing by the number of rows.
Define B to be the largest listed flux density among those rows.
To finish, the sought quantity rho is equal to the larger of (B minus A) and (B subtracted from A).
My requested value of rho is 14.4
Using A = 1.4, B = 15.82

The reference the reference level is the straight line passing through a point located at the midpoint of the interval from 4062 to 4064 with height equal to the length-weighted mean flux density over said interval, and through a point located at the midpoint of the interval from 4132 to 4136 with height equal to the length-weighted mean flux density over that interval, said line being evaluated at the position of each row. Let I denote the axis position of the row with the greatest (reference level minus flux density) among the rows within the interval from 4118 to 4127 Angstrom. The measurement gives 4123.01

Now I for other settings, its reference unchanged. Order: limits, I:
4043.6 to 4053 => 4045.89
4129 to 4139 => 4131.56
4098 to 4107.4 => 4102.18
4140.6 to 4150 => 4143.95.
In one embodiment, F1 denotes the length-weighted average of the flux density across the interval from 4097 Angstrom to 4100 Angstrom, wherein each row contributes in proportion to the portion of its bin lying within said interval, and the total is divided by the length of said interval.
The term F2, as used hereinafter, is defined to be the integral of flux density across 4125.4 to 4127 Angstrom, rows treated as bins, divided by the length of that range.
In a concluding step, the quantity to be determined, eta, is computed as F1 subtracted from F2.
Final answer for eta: 1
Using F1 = 12.2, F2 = 13.6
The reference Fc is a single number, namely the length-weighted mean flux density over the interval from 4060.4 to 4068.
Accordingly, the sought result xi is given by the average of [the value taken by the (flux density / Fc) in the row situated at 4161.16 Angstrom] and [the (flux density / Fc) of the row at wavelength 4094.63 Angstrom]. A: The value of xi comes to 1.15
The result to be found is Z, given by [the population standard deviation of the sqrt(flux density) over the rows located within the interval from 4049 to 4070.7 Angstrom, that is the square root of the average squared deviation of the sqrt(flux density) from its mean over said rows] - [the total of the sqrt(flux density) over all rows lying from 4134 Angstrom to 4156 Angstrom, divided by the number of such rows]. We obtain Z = -3.37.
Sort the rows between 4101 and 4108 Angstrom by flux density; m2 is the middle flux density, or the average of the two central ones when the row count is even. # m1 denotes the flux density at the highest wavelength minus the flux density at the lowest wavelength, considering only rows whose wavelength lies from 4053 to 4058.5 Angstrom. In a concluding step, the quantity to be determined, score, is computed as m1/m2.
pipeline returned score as -0.03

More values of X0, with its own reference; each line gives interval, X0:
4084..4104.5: 1.62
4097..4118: 1.29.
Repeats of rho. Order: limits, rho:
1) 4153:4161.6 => 13.8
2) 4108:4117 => 14.1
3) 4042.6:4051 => 13.4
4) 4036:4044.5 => 14.6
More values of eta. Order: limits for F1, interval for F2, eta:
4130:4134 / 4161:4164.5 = 2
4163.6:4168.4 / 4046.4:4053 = 0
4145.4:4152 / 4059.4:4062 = 0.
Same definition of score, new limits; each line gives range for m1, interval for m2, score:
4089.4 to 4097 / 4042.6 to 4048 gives -0.19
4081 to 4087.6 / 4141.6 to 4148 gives 0.16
